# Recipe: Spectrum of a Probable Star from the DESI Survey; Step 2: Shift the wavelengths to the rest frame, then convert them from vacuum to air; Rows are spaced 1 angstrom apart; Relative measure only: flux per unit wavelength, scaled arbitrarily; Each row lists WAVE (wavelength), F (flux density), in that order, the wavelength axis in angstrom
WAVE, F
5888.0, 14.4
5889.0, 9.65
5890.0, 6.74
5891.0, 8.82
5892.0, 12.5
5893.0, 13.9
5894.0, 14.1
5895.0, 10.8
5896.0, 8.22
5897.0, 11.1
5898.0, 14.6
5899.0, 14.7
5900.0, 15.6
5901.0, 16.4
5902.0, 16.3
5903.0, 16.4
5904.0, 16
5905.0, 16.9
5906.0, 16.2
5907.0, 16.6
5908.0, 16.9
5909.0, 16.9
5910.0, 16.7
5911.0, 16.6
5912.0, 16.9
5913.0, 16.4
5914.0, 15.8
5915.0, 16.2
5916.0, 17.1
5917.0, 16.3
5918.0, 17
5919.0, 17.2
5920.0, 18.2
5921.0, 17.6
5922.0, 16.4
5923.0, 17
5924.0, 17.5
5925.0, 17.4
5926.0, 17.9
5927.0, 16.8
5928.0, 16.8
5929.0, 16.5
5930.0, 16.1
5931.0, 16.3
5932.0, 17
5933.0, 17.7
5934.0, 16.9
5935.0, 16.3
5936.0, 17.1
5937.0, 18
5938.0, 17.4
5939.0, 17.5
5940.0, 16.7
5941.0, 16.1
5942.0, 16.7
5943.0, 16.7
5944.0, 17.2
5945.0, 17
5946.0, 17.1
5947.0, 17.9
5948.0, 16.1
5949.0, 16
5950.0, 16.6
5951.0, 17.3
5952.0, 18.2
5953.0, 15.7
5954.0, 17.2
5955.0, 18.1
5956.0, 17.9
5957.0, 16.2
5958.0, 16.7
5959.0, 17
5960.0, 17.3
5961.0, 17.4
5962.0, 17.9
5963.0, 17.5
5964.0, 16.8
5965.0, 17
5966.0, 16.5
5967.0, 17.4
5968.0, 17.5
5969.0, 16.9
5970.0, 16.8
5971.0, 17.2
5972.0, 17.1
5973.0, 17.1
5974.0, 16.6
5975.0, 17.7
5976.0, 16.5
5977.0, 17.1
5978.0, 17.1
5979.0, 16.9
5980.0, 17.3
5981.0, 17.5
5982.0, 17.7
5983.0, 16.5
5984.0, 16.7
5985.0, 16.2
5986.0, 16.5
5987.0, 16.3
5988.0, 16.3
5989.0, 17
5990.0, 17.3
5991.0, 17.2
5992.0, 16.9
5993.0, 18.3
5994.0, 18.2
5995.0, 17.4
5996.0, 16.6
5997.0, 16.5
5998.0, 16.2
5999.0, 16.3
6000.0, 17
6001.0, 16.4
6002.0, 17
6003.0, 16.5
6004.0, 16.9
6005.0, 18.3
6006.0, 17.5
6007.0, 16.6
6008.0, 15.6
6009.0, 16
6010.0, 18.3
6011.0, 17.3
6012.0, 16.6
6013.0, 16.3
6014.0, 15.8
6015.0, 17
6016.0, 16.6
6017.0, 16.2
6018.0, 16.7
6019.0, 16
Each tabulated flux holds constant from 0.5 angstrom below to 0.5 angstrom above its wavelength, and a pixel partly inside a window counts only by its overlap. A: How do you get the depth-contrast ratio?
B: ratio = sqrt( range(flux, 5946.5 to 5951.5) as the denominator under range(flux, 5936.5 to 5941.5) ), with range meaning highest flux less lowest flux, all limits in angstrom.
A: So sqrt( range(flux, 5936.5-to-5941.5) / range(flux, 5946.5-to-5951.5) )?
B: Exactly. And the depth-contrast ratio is 1.0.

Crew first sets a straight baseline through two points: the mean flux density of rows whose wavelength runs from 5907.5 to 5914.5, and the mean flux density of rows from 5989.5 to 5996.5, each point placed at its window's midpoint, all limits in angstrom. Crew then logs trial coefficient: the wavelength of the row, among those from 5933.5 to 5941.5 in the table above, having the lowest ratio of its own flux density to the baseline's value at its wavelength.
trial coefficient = 5941.0 angstrom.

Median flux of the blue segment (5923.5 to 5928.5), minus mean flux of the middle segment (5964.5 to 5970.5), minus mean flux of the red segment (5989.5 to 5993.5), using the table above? -17.0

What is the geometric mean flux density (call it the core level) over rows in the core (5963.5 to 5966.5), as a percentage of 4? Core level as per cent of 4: 419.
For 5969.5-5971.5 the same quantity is 425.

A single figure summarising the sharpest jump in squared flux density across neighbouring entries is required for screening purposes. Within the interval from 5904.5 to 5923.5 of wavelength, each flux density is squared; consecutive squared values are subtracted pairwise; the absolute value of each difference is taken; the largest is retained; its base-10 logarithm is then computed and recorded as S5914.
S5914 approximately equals 1.61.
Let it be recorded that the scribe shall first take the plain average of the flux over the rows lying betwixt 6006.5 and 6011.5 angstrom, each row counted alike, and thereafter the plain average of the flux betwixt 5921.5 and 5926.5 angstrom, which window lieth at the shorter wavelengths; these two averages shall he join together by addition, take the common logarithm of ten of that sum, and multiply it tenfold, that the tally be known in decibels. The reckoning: 15.3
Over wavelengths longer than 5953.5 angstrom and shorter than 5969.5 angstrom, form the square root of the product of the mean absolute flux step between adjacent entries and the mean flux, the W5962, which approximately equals 3.0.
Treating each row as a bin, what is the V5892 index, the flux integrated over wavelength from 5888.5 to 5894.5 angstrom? 66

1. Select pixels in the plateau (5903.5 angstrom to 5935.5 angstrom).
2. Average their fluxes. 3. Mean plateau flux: 16.8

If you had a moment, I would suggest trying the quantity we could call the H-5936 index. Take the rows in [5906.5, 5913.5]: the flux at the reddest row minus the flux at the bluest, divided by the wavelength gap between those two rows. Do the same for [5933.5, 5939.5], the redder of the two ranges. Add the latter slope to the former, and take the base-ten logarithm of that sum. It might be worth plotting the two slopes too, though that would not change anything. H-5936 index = -1.1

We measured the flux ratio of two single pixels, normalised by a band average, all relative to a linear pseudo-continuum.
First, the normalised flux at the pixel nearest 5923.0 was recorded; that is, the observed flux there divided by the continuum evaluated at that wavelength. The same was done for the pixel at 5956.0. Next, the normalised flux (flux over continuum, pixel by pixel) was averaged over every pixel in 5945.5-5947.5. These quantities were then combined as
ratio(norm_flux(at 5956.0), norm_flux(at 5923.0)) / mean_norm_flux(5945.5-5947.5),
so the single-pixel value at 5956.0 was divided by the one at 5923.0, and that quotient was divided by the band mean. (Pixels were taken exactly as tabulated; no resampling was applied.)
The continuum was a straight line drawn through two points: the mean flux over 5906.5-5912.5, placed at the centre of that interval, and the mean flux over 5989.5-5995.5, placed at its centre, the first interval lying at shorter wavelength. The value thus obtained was 1.01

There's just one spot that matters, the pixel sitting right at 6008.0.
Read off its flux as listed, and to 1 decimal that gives 15.6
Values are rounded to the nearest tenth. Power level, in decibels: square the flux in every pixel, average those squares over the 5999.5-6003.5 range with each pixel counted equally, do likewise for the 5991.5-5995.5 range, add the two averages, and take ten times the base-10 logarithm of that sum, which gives 27.7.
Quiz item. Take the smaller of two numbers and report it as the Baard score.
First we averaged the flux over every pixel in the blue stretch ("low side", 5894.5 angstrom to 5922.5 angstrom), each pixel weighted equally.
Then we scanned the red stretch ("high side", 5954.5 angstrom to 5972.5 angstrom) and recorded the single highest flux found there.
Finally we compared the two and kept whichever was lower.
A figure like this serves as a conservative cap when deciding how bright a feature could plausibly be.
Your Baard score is 15.8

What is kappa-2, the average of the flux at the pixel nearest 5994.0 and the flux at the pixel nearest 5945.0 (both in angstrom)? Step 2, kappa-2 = 17.6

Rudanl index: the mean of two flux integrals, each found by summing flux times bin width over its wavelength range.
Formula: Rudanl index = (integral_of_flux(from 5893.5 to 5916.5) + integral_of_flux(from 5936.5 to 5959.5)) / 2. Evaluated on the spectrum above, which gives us 372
